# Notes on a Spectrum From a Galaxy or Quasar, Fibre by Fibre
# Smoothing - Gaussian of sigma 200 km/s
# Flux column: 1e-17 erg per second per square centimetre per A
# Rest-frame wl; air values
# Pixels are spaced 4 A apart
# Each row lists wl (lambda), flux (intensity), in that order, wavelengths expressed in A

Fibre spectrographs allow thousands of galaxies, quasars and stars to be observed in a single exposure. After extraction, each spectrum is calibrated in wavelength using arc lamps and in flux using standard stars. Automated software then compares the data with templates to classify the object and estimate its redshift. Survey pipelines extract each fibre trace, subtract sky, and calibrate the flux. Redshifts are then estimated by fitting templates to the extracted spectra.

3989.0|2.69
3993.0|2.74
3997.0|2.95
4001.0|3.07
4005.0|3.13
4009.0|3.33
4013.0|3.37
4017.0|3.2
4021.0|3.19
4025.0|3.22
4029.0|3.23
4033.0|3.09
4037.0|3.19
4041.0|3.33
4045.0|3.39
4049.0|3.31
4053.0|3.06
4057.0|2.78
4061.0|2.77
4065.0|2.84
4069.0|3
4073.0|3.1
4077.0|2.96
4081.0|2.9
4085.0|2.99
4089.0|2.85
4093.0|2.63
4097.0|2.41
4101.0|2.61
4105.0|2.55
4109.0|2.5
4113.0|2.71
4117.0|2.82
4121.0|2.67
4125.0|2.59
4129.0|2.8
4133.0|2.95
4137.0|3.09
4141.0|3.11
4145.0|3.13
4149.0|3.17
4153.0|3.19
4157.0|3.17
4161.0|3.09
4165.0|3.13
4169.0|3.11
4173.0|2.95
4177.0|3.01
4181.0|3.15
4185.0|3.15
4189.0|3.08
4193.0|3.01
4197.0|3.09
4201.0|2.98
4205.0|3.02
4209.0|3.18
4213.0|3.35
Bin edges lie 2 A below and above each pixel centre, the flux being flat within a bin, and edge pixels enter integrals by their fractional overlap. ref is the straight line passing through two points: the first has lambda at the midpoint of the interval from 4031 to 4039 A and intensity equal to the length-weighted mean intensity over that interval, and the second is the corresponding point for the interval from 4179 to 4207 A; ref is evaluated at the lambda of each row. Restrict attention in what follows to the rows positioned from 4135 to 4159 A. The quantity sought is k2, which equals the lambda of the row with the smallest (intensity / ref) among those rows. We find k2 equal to 4137.0 A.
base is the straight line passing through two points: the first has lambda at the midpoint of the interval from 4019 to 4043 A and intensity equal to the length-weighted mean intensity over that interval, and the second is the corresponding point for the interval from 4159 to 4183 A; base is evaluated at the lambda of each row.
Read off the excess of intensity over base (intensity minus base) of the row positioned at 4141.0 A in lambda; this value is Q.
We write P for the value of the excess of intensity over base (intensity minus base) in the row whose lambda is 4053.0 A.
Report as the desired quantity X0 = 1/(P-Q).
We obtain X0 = -7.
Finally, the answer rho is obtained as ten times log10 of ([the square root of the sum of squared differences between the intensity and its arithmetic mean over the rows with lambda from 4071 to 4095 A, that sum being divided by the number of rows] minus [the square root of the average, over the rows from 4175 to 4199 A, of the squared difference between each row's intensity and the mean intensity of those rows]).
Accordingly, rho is -11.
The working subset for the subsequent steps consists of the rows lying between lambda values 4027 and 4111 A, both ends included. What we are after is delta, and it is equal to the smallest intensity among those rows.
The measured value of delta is 2.41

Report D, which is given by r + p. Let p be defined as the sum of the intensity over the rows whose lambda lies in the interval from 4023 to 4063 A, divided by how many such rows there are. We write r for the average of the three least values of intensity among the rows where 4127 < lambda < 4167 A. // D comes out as 6.08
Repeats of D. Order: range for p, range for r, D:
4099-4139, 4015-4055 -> 5.84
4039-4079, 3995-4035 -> 6.09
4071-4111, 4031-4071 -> 5.55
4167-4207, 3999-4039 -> 6.15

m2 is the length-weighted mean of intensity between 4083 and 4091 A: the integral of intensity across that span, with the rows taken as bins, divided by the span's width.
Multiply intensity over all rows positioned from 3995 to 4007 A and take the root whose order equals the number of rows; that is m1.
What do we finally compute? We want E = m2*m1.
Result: 8.9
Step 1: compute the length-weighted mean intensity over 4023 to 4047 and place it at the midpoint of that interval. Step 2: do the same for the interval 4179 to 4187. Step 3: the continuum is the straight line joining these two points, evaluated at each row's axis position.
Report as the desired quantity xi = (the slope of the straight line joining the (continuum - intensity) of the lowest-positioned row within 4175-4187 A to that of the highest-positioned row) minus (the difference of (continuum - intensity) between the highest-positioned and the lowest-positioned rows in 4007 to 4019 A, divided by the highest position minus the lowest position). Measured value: -0.03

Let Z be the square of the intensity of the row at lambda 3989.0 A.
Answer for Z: 7.2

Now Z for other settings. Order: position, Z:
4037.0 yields 10.2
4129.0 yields 7.8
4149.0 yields 10.0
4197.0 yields 9.5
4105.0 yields 6.5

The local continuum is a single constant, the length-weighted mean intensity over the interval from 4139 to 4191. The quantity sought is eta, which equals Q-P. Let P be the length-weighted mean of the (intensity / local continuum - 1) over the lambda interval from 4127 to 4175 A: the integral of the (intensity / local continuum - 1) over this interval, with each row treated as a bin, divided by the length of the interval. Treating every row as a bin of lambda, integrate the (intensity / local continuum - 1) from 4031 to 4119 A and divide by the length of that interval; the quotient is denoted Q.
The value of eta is -0.06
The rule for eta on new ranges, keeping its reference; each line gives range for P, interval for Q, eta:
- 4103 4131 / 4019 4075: 0.14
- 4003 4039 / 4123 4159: -0.06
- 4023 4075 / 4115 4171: -0.03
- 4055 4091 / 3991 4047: 0.08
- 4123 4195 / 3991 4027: 0.03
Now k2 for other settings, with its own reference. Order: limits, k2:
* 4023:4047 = 4033.0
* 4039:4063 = 4061.0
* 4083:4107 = 4097.0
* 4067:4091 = 4089.0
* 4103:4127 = 4109.0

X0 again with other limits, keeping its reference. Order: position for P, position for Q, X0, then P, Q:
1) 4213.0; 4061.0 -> 1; 0.317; -0.4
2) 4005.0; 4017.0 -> -12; -0.103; 0.0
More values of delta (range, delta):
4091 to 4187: 2.41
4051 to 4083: 2.77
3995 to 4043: 2.95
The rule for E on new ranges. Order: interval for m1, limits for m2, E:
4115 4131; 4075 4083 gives 8.0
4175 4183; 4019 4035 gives 9.8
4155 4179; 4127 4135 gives 8.8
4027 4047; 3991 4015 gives 10.1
